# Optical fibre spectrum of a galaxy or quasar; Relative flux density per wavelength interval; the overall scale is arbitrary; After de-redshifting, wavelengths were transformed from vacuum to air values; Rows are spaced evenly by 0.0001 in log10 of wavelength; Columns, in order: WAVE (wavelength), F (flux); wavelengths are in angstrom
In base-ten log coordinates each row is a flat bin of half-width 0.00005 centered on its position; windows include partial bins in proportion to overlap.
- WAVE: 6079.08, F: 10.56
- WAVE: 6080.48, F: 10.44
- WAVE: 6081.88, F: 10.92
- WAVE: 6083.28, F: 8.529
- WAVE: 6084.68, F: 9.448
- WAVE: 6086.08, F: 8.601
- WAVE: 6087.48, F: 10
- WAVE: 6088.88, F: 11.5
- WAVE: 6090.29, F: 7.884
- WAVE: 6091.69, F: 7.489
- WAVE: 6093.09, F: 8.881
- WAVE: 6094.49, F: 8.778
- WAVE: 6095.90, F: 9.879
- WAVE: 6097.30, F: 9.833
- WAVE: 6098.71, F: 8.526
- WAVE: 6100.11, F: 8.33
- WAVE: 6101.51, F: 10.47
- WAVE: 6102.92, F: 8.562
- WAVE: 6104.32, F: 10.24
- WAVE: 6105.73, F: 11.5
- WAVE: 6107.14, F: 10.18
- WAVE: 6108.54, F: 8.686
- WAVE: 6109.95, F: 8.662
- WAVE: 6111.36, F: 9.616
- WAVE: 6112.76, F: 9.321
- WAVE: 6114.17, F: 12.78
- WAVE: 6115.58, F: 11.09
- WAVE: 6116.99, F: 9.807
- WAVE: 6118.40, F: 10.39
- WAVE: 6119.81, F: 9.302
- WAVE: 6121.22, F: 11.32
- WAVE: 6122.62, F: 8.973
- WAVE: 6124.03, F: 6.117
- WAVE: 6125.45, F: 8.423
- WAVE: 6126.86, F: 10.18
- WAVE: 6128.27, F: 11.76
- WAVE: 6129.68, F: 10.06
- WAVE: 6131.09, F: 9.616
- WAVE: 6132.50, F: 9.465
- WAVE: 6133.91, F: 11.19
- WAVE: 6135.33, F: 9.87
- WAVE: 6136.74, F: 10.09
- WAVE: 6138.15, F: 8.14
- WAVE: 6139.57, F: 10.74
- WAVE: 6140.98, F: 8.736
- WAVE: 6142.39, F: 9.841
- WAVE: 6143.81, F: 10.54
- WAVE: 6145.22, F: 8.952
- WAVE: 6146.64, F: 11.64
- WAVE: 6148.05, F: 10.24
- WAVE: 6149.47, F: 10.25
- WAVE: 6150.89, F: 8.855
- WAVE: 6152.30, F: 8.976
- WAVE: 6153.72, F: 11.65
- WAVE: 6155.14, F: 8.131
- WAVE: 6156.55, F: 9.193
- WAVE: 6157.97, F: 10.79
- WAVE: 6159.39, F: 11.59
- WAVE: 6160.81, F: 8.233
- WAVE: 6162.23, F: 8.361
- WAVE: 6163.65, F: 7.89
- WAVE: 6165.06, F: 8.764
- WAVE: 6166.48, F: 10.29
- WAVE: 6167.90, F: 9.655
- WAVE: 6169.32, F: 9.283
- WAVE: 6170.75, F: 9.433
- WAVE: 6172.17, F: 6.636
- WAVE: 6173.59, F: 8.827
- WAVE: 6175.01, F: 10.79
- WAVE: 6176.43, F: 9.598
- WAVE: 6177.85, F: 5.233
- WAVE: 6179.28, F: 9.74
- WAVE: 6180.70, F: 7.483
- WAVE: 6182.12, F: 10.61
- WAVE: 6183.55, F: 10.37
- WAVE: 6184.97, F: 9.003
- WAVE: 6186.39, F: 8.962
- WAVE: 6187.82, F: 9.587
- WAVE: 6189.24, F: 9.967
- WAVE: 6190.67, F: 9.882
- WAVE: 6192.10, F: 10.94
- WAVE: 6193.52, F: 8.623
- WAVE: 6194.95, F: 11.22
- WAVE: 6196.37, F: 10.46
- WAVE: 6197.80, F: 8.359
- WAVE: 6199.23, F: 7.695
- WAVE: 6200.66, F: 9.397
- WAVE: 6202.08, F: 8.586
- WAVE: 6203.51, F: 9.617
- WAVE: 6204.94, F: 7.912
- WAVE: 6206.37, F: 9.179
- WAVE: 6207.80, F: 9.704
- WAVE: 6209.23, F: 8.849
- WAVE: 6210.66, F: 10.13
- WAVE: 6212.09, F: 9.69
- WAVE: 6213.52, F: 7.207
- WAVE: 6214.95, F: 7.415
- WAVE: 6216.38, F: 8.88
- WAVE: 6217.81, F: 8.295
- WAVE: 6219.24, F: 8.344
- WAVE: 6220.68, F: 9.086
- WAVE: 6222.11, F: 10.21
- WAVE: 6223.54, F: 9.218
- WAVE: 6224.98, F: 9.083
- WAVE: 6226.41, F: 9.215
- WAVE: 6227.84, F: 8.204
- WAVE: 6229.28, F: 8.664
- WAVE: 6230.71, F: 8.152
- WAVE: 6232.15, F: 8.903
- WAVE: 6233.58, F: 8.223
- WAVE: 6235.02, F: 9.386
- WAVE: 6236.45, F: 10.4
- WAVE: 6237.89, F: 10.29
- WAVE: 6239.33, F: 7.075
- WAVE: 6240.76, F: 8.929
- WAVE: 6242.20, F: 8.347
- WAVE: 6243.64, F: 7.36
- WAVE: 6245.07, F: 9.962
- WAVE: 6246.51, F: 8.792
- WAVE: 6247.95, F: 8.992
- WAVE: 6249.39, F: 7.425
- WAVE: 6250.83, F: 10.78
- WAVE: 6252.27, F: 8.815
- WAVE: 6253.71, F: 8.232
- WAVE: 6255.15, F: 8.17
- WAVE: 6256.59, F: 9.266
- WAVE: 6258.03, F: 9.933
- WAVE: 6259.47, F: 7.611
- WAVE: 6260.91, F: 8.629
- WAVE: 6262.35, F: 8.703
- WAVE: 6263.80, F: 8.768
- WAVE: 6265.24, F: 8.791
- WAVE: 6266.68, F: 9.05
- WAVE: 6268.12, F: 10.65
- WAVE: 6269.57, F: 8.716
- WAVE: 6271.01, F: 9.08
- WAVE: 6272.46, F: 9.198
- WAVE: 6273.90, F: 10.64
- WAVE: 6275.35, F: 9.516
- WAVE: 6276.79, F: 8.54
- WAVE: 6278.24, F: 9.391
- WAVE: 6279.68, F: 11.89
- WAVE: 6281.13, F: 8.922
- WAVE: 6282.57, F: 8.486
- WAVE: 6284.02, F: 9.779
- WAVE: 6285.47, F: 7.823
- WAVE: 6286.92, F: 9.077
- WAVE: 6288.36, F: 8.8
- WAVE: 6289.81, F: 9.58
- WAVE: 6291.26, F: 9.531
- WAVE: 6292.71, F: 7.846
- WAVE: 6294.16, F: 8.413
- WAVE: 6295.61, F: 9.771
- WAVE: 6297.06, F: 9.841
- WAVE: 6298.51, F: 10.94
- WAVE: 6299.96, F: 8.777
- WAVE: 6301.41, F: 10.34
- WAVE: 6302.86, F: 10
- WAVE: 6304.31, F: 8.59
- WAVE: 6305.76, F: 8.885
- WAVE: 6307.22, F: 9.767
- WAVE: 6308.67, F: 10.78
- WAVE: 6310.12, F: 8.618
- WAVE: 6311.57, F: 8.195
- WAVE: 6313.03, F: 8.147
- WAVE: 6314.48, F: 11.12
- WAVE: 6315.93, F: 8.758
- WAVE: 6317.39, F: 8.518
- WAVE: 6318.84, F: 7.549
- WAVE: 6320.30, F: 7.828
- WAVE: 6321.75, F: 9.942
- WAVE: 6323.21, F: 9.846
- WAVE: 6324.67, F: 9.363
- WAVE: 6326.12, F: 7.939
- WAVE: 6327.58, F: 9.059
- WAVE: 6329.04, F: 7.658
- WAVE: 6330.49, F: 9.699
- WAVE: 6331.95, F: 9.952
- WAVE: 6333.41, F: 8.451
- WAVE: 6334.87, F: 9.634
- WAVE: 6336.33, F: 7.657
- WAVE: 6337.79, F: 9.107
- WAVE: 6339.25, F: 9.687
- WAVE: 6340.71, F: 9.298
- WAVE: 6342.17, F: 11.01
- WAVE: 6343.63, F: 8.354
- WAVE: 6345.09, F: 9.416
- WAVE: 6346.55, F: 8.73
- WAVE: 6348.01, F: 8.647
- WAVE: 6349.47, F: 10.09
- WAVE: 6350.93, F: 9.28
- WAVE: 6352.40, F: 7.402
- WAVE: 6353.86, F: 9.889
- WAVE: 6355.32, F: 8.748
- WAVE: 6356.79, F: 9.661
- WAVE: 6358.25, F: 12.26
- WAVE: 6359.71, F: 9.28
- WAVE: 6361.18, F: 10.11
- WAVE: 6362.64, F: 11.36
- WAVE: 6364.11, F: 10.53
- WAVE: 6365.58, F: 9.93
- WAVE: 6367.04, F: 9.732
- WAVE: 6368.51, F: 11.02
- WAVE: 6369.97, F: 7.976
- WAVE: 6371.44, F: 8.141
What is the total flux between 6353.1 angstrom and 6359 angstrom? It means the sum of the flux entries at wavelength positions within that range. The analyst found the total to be 41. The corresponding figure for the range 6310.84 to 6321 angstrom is 60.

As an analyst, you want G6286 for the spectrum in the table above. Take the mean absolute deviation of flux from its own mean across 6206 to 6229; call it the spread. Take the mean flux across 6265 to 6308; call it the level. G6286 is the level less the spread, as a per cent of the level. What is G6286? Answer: 93.0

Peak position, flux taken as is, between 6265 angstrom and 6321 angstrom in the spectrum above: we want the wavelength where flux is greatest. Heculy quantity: 6279.68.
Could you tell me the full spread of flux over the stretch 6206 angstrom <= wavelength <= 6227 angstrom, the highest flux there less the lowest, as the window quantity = 3.0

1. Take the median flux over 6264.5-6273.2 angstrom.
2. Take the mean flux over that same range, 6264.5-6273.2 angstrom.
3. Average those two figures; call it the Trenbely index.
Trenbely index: 9.2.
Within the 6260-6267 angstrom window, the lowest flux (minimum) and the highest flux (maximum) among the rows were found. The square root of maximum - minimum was 0.65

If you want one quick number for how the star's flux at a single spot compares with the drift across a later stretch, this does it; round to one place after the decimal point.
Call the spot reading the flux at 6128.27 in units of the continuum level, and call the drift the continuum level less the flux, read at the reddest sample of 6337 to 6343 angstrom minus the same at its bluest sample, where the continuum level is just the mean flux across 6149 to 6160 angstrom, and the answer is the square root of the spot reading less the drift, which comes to 1.8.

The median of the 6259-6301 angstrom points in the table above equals 9.05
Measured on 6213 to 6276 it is 8.85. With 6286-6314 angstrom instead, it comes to 9.08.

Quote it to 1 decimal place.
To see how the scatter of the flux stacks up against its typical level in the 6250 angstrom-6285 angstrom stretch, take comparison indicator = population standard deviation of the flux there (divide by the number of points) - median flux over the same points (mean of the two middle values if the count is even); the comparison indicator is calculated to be -8.0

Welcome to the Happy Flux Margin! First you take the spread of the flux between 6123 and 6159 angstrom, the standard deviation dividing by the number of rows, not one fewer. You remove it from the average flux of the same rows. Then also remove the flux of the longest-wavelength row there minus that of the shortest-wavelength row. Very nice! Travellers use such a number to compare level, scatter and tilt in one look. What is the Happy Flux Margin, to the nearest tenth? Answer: 3.8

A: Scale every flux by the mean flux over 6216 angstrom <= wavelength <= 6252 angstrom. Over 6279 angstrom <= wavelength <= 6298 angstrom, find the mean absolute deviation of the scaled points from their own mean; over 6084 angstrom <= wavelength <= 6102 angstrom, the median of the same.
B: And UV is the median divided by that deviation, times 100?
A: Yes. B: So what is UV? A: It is 1128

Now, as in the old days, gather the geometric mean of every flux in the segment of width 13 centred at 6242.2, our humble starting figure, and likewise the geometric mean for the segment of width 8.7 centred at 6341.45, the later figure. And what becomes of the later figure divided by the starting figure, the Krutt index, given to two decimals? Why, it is 1.07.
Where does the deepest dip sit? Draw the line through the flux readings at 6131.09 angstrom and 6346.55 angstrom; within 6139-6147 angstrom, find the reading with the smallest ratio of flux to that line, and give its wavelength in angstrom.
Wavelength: 6140.98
